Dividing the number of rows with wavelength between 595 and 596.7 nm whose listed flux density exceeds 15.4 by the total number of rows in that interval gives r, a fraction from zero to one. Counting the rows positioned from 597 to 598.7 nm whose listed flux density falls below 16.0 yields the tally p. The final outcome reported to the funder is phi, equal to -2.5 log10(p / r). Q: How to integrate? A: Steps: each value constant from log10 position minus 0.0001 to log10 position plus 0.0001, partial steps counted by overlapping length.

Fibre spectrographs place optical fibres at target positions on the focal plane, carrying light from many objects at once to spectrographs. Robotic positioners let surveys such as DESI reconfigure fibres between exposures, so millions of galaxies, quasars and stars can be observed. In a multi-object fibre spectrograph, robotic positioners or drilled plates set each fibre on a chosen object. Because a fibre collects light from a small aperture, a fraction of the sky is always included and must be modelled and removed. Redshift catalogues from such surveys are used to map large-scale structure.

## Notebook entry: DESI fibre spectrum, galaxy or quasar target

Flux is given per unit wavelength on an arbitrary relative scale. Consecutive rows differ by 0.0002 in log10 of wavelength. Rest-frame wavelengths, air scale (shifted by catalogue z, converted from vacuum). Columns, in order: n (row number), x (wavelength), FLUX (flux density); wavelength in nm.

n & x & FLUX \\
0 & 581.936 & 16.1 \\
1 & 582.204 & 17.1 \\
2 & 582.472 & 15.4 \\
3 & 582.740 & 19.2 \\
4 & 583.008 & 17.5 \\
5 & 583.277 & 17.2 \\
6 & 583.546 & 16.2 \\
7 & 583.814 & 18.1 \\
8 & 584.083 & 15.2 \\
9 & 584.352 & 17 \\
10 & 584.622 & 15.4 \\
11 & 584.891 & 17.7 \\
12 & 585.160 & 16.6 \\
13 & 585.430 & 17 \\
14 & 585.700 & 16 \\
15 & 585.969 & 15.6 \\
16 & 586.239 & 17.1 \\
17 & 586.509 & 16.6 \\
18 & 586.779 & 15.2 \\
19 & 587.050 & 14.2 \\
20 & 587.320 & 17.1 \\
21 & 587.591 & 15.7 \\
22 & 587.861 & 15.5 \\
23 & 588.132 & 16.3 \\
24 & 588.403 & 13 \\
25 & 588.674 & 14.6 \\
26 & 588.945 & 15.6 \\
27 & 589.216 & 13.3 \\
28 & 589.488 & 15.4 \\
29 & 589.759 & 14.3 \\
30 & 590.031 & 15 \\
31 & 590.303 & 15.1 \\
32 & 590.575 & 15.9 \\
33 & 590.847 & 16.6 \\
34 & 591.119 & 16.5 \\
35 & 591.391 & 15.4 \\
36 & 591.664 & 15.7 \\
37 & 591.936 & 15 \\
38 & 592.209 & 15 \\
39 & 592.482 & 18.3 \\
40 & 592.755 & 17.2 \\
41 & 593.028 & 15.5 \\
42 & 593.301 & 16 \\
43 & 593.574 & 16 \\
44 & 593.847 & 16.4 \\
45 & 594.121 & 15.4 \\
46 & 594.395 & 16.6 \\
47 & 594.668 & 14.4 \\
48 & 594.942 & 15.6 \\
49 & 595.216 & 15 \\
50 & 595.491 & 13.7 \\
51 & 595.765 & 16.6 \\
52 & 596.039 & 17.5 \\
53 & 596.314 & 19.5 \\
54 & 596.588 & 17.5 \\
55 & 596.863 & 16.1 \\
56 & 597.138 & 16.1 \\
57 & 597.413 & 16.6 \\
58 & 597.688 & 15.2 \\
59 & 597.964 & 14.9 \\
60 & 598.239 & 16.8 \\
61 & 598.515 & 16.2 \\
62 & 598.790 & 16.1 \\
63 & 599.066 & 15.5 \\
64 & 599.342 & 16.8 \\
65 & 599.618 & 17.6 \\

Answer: -1.2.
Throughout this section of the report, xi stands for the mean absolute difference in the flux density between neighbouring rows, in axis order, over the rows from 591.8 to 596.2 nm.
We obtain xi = 1.22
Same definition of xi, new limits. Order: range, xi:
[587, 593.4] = 1.21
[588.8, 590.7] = 1.18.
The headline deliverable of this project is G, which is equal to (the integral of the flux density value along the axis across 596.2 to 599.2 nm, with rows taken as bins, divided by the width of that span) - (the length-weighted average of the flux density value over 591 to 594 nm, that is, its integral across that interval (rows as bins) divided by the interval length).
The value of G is 0.3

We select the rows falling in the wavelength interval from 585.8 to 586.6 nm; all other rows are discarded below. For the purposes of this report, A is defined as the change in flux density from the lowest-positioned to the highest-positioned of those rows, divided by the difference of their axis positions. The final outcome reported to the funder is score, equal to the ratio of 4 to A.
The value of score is 2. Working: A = 1.9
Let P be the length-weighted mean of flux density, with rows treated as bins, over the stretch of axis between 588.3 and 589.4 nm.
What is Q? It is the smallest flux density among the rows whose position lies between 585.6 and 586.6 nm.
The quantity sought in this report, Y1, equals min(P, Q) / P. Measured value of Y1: 1.00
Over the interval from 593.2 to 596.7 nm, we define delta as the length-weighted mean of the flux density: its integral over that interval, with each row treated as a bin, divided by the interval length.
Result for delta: 16.2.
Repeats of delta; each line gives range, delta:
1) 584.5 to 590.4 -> 15.6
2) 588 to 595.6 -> 15.5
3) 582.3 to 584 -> 17.2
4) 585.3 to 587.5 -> 16.1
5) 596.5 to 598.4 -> 16.1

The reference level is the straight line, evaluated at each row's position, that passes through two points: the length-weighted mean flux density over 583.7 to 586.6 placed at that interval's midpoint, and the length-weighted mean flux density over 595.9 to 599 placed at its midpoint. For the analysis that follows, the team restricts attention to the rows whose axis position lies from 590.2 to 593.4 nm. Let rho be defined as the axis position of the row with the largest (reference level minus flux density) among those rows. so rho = 592.209 nm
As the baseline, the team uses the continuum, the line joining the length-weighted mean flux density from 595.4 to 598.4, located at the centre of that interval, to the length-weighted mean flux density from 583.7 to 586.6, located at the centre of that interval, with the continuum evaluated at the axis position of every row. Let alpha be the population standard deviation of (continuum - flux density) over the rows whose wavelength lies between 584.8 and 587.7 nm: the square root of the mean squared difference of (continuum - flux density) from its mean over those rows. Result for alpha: 0.97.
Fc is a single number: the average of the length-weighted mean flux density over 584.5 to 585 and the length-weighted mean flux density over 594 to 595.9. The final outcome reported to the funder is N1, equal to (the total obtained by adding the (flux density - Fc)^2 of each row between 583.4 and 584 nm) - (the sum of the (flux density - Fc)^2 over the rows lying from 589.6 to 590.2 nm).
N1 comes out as 1.3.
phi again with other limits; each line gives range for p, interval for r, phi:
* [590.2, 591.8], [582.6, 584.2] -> -1.7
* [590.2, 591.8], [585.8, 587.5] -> -1.9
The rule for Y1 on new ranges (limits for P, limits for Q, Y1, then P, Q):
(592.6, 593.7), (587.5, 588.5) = 0.80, 16.2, 13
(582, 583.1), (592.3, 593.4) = 0.90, 17.2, 15.5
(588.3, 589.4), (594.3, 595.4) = 1.00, 14.2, 14.4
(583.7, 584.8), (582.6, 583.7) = 0.99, 16.4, 16.2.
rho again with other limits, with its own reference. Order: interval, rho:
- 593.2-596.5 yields 595.491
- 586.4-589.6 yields 588.403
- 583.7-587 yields 586.779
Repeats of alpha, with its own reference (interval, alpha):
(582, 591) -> 1.30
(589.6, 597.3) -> 1.23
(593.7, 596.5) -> 1.57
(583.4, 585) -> 1.09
